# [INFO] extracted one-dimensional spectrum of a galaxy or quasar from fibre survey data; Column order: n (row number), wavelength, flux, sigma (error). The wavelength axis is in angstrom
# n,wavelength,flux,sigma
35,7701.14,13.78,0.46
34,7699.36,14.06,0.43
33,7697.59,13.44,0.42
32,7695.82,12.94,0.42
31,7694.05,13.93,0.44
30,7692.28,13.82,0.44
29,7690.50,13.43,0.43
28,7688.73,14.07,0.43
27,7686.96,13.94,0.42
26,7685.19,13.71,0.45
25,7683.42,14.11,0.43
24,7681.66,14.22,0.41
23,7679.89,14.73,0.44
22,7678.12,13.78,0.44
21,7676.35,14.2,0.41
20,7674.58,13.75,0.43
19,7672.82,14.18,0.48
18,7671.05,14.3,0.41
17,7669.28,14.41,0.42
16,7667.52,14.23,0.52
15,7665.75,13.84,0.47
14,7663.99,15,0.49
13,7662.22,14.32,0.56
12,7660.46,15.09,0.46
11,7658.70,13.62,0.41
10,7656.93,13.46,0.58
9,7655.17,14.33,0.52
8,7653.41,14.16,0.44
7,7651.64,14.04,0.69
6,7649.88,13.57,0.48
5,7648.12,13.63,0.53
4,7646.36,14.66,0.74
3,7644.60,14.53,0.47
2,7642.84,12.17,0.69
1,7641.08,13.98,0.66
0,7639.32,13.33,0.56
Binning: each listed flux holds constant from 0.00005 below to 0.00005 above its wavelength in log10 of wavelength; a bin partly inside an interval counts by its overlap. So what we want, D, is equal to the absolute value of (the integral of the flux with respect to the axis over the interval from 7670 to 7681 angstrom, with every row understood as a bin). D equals 156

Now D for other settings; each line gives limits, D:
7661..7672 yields 158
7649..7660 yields 153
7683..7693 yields 138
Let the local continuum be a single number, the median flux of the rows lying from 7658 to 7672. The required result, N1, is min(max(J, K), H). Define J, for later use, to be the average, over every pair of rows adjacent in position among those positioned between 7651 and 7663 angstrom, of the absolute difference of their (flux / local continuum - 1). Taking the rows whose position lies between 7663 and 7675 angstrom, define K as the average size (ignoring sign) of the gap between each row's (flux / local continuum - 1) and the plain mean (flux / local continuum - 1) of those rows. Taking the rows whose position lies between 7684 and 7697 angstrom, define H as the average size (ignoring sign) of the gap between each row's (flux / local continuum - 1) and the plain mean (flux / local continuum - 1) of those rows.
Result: 0.020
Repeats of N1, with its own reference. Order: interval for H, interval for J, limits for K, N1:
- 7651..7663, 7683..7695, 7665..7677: 0.022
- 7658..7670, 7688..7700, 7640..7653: 0.028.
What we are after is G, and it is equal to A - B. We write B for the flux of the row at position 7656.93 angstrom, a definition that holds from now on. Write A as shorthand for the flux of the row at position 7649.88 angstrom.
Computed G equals 0.1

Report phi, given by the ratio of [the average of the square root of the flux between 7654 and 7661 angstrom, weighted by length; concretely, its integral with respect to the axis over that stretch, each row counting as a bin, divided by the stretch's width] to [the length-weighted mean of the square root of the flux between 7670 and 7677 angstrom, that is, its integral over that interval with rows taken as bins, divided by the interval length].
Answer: 1.00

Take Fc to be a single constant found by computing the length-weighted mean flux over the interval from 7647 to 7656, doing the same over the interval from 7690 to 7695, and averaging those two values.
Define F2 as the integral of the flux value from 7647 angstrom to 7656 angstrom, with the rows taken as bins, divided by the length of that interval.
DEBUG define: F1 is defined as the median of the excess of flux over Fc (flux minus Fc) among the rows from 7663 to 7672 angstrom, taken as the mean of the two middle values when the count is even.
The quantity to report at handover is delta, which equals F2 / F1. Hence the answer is 30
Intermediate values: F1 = 0.46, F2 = 14.0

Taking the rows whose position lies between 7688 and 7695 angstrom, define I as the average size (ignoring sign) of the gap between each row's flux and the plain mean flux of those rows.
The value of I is 0.19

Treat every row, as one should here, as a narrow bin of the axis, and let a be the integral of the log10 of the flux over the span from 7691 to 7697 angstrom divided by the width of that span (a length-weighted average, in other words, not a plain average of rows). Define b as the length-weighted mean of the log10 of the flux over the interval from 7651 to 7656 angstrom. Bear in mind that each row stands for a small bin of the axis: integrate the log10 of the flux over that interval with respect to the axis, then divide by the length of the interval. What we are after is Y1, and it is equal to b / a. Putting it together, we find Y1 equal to 1.02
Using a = 1.131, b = 1.150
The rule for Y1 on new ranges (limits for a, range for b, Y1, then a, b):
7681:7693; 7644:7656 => 1.01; 1.143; 1.150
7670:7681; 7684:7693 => 0.99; 1.150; 1.139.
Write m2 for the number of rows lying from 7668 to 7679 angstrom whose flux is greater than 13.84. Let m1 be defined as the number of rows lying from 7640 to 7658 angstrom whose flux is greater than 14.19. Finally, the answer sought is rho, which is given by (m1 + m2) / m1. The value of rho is 2.3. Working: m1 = 3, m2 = 4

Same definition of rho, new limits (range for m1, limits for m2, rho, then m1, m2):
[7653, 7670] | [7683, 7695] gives 1.7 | 6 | 4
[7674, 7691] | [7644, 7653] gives 2.0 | 3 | 3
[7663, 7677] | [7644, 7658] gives 2.0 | 5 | 5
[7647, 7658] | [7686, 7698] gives 4.0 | 1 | 3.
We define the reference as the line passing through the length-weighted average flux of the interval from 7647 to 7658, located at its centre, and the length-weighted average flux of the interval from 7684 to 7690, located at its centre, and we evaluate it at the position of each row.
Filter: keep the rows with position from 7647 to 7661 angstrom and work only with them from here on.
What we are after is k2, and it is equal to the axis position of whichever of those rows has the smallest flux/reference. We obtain 7656.93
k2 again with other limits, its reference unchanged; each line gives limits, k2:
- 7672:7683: 7674.58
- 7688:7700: 7695.82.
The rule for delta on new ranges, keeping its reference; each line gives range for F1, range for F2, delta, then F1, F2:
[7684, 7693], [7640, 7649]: -631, -0.02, 13.8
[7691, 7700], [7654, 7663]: -649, -0.02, 14.2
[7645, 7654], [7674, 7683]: 71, 0.20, 14.1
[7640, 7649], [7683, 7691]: 100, 0.14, 13.9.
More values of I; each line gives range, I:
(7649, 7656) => 0.23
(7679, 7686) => 0.28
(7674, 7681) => 0.35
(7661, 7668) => 0.33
